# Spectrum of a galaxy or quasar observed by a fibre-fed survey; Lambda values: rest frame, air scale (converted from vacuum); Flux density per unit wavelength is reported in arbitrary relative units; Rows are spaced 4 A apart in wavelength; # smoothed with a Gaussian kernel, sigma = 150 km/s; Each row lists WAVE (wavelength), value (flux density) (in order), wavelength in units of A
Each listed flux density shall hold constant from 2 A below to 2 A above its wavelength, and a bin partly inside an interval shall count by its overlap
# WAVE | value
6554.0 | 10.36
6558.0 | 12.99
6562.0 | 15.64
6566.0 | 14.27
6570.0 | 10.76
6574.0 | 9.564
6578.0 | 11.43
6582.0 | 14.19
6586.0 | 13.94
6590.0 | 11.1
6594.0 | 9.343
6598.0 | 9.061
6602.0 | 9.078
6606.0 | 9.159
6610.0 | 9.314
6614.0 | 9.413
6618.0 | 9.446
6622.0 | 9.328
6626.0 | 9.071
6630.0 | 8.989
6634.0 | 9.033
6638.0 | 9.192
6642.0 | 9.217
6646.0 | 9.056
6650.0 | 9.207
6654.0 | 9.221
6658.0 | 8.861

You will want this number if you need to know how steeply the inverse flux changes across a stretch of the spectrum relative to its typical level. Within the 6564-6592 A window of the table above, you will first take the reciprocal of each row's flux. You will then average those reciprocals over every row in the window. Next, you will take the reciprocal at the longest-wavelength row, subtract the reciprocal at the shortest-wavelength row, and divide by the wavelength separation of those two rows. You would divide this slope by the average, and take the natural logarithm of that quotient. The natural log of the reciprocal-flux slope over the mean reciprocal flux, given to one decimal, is -4.6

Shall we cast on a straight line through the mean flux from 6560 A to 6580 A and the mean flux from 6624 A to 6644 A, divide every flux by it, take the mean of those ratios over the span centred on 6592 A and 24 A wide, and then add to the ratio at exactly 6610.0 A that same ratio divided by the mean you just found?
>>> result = 1.82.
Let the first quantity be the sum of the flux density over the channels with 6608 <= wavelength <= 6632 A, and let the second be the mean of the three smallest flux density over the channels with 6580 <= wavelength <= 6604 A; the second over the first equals 0.165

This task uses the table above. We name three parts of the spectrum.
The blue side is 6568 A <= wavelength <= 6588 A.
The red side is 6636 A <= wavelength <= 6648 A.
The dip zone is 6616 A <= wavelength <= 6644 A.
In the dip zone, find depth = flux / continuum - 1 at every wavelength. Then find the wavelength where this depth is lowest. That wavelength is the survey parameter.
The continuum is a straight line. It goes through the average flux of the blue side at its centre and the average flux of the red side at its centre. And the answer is 6626.0 A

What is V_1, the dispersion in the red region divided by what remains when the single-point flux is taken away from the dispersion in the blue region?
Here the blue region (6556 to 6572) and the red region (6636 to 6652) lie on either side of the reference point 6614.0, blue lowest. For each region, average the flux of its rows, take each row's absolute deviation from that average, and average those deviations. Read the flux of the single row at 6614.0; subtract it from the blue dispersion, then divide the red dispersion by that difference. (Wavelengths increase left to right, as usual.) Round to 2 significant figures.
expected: -0.0071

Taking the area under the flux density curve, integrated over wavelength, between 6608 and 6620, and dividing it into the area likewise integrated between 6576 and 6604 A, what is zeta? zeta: 2.8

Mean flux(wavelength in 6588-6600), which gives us 9.8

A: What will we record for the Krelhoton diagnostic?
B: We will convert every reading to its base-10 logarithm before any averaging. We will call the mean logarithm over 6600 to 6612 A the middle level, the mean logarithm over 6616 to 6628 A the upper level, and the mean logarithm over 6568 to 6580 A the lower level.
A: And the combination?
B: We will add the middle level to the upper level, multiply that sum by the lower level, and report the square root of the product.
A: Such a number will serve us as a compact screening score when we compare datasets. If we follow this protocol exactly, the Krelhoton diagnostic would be 1.406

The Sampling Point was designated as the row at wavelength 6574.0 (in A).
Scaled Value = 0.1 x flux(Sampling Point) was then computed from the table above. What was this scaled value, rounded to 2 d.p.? 0.96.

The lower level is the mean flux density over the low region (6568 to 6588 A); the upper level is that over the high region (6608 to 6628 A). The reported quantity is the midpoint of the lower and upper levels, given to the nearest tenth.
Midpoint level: 10.6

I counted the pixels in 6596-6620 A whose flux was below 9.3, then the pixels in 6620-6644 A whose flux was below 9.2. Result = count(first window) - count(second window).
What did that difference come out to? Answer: -1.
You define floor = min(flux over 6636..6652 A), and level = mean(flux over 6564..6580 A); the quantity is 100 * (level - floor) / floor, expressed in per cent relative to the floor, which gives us 27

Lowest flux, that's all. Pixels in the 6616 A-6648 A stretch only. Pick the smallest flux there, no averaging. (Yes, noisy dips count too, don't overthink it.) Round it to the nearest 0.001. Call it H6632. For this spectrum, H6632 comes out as 8.989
